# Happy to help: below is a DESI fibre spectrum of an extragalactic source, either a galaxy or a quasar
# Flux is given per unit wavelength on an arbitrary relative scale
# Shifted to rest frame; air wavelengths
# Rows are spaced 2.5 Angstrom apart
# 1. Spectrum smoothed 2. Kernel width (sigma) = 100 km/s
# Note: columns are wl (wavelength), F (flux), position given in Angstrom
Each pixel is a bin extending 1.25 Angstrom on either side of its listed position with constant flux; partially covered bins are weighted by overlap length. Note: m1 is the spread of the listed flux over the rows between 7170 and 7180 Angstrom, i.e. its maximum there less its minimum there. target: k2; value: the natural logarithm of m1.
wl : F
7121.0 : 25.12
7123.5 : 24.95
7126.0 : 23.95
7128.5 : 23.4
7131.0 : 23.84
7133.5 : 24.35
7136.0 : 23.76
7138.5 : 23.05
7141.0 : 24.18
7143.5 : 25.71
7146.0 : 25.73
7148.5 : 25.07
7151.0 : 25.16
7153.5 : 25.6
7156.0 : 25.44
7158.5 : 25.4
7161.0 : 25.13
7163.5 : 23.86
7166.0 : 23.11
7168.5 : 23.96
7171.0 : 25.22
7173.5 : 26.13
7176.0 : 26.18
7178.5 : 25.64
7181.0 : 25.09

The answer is -0.04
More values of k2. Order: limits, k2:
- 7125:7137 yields -0.05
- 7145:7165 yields 0.63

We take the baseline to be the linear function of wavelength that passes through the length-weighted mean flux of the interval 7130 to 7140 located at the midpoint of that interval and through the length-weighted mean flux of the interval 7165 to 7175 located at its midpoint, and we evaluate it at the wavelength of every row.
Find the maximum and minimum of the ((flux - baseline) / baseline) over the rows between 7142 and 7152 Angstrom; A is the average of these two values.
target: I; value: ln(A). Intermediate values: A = 0.06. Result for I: -2.9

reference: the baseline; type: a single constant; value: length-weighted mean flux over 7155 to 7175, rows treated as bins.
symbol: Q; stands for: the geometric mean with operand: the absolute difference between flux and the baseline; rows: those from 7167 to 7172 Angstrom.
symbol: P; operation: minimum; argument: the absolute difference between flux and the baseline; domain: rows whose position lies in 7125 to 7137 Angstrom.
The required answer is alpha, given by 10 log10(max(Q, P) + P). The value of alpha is 0.16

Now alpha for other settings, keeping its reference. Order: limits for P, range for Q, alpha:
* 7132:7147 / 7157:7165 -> 0.08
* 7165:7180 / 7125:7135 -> 1.02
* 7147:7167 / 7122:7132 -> -0.32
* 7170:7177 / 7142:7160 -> 0.13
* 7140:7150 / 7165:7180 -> 1.04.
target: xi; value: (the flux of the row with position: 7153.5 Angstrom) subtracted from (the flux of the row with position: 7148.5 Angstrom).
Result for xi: -0.5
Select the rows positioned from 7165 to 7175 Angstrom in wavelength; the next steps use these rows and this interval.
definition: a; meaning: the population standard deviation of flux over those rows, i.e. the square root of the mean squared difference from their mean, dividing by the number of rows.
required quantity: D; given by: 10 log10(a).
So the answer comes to 0.6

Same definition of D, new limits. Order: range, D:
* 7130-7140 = -3.3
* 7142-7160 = -6.2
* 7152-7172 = -0.6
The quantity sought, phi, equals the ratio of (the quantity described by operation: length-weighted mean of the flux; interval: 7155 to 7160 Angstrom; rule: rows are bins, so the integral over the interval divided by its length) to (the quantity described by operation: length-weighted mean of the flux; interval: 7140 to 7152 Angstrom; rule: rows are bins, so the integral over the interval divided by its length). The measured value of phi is 1.01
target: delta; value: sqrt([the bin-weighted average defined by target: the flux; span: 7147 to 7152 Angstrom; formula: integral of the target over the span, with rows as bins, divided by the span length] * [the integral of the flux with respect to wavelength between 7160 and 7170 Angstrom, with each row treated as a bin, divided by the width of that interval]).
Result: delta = 24.6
